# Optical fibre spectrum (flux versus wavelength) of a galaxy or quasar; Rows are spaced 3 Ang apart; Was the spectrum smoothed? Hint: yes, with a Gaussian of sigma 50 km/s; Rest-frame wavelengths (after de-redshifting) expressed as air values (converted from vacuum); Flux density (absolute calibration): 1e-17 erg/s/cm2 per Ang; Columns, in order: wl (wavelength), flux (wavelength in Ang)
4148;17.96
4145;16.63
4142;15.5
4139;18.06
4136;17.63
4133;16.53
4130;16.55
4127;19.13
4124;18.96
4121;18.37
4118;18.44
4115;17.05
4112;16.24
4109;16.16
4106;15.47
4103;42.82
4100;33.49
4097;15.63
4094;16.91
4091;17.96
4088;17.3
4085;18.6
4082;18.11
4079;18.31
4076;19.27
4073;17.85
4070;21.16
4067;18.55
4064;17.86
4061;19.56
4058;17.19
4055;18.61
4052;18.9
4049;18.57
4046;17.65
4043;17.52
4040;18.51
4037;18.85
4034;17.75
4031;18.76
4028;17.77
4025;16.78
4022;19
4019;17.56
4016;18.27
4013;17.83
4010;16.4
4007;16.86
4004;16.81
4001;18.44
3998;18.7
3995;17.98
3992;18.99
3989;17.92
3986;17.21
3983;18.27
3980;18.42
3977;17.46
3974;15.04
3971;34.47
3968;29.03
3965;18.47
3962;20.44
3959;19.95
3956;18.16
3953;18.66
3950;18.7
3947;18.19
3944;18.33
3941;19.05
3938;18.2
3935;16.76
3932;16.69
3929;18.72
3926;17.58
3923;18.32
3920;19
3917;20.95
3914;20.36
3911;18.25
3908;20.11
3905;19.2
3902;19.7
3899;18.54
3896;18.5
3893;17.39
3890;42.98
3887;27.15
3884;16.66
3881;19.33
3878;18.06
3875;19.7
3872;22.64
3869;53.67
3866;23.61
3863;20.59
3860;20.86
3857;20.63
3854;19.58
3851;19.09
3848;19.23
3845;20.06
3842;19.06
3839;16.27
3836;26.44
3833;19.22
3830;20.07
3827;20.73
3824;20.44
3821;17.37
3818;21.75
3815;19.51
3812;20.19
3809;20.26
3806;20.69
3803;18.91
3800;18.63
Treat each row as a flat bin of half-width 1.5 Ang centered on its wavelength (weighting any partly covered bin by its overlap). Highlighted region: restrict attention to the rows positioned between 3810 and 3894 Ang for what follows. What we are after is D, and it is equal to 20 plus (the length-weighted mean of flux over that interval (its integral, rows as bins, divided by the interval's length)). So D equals 42.2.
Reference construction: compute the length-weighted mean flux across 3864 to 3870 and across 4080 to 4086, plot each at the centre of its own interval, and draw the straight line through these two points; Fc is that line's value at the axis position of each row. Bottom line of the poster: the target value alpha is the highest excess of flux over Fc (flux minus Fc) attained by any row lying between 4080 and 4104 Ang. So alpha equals 26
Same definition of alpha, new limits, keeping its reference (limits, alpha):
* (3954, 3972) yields 7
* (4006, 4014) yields -6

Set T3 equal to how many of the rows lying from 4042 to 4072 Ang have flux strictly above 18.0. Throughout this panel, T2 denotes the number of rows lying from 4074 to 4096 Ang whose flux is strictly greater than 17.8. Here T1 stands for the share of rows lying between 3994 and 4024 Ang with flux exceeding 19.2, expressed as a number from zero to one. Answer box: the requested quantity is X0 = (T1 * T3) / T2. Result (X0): 0.00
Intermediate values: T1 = 0.0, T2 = 5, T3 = 6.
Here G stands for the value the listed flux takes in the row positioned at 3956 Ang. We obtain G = 18.16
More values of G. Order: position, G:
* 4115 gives 17.05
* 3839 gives 16.27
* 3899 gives 18.54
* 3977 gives 17.46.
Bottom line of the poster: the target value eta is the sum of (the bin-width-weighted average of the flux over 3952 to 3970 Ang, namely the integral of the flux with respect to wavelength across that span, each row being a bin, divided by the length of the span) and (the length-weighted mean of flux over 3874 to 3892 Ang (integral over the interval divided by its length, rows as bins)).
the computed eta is 45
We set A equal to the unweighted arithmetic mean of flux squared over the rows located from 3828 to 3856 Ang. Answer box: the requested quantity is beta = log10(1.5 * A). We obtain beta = 2.78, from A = 402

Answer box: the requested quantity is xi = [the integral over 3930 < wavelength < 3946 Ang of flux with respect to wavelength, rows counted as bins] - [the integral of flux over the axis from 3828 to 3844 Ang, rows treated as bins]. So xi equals -38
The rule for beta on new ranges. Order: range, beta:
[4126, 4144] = 2.65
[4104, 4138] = 2.66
